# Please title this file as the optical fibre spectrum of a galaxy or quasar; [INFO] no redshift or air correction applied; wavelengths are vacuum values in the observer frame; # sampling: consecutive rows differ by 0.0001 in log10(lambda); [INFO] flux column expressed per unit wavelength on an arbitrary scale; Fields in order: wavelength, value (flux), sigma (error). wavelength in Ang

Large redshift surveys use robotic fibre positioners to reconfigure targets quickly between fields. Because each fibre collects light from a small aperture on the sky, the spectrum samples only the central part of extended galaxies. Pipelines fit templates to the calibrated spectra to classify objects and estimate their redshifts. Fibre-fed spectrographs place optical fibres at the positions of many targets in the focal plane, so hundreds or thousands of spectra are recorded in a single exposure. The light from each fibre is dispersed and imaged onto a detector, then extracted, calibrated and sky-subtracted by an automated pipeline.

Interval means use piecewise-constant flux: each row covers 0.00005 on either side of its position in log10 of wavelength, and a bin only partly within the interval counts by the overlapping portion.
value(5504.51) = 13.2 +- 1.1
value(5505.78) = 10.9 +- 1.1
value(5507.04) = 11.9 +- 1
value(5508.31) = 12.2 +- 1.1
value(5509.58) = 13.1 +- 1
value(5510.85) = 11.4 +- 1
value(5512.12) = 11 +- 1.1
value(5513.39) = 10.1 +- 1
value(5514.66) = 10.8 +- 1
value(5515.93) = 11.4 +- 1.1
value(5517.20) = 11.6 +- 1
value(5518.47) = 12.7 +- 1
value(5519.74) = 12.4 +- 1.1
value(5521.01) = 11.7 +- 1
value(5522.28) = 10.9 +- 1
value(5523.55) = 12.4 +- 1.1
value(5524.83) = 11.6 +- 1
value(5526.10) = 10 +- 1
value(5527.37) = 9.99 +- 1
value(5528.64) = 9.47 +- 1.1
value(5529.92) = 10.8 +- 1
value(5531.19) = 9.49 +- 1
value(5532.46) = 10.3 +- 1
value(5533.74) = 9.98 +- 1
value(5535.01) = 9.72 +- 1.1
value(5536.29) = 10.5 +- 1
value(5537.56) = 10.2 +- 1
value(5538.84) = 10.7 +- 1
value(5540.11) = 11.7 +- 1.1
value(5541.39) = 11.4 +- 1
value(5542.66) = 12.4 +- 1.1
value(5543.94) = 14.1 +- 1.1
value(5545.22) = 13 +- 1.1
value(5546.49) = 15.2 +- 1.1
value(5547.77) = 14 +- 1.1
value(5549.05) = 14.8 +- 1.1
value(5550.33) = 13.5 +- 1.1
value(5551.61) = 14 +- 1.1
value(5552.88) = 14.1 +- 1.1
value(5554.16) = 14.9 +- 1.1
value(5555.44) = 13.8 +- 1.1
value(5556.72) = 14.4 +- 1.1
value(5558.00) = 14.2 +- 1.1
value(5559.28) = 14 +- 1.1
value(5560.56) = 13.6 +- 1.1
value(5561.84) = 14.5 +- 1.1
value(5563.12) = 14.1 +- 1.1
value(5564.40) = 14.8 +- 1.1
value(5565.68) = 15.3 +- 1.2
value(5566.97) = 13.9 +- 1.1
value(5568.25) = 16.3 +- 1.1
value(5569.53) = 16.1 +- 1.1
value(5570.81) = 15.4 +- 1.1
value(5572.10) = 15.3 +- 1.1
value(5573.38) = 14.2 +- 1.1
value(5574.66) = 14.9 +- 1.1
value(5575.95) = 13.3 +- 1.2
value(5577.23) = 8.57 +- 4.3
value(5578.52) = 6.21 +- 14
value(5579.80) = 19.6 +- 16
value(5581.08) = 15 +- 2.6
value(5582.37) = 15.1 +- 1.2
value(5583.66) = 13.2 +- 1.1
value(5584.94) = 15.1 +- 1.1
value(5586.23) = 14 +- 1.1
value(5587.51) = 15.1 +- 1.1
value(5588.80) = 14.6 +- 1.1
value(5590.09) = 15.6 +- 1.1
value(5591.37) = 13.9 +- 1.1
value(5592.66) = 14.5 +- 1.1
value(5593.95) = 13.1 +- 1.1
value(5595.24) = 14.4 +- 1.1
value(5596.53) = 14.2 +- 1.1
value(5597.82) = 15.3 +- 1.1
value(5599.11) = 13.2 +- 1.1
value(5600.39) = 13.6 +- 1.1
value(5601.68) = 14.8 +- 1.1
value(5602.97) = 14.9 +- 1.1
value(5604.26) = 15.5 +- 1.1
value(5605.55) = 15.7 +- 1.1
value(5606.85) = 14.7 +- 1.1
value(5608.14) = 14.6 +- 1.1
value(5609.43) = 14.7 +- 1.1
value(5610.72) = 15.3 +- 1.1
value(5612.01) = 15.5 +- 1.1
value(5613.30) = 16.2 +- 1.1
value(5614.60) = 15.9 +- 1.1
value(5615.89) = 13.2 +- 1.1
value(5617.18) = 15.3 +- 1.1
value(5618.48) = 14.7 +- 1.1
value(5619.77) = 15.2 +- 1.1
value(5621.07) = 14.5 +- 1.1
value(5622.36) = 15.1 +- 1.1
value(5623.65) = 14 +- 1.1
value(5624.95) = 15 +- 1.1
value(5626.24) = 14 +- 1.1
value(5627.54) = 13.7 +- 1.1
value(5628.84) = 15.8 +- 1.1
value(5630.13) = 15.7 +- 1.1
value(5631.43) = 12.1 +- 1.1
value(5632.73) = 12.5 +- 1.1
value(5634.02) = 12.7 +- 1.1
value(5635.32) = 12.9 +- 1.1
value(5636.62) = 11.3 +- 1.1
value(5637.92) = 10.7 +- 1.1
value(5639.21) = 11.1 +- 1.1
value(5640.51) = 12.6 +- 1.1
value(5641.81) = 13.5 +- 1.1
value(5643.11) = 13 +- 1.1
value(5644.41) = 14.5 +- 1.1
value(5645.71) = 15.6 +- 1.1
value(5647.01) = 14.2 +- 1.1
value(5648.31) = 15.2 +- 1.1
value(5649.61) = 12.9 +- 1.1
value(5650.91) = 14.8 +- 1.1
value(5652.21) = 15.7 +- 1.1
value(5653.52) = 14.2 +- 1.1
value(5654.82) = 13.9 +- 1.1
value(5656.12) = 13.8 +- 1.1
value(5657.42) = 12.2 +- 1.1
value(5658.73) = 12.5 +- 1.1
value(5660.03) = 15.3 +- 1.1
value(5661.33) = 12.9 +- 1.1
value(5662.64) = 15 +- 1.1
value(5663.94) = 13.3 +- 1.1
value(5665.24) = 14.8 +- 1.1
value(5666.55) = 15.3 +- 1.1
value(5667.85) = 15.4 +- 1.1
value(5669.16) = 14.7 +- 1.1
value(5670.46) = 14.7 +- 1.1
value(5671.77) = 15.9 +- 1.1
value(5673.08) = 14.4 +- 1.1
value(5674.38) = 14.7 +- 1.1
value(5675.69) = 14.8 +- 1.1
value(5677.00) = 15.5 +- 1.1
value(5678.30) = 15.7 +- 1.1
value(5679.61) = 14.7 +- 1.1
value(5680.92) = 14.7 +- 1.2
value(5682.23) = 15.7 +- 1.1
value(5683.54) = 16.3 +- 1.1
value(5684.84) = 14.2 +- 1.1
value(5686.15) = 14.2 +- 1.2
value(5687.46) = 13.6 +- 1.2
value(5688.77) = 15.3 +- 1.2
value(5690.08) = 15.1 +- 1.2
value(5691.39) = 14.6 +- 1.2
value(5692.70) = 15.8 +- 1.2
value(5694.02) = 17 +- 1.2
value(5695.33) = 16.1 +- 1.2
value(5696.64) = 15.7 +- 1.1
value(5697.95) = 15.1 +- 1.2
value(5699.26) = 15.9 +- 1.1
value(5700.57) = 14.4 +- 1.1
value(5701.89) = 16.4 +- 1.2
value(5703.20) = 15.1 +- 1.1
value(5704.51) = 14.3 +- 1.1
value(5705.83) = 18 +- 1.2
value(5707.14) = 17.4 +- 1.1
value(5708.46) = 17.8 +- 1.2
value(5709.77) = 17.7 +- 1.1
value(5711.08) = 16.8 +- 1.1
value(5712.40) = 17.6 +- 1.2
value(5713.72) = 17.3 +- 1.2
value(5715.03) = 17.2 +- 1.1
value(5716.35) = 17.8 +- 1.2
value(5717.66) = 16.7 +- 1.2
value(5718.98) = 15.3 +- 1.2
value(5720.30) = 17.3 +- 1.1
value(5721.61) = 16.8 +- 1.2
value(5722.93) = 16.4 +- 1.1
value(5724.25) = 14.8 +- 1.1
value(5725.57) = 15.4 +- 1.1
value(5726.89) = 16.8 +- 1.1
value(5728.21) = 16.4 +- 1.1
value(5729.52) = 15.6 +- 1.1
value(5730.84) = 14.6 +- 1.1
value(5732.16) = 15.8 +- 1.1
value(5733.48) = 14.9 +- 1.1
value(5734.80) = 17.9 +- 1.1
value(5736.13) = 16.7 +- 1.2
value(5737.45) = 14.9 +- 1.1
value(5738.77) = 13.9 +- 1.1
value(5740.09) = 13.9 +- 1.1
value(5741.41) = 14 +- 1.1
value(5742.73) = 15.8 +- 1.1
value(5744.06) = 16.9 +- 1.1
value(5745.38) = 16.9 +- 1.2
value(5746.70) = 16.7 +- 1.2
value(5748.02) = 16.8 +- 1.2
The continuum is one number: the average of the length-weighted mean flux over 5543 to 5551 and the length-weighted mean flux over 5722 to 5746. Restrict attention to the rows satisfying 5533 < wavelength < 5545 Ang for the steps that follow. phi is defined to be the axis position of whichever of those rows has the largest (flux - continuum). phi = 5543.94 Ang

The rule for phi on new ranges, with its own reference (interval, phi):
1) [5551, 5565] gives 5554.16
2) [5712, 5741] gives 5734.80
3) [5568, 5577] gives 5568.25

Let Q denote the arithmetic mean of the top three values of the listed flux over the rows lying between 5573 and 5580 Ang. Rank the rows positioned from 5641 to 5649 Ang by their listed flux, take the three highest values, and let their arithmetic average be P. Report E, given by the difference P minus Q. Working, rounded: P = 15.1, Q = 16.2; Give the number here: -1.1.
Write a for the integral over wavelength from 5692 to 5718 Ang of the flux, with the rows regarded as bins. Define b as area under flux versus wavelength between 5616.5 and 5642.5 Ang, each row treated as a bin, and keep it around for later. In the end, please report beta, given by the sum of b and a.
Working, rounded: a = 429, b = 354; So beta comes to 783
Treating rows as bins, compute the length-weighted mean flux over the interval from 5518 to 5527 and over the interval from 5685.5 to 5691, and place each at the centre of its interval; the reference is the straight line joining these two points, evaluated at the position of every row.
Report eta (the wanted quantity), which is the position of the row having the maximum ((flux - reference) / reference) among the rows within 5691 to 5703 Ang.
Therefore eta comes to 5694.02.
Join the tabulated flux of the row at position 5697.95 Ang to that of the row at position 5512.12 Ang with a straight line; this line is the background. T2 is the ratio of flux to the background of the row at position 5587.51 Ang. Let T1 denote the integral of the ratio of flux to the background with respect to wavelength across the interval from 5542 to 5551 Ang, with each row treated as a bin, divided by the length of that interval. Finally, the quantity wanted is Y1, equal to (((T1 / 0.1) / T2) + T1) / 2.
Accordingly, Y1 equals 5.5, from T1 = 1.18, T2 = 1.19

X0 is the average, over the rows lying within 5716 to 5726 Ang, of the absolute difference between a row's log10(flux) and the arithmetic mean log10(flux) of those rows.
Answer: 0.023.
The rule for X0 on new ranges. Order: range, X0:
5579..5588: 0.032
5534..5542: 0.023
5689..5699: 0.017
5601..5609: 0.011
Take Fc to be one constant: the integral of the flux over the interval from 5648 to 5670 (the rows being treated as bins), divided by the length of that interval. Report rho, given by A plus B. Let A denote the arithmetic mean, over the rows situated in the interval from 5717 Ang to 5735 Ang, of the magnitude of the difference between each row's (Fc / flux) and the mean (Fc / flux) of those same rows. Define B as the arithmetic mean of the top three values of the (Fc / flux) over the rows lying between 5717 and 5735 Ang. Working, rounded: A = 0.05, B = 0.96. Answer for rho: 1.0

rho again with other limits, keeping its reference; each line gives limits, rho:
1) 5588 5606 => 1.1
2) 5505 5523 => 1.4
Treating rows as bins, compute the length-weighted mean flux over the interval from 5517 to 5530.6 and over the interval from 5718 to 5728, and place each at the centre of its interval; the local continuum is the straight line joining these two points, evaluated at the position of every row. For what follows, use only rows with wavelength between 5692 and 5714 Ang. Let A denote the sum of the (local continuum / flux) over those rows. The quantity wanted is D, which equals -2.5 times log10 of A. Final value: -3.03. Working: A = 16.3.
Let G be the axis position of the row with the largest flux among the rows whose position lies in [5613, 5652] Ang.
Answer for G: 5613.30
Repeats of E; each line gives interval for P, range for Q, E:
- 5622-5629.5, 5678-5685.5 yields -0.6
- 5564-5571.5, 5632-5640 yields 3.2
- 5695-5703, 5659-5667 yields 0.9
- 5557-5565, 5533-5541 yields 3.5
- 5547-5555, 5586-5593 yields -0.5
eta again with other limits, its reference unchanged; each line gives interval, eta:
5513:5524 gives 5518.47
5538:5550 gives 5546.49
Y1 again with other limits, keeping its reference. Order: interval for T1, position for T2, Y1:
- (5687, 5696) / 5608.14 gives 5.1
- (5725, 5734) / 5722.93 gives 5.2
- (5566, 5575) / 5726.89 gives 6.4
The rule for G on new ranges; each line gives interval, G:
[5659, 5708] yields 5705.83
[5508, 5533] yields 5509.58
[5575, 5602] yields 5579.80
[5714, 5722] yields 5716.35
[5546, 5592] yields 5579.80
